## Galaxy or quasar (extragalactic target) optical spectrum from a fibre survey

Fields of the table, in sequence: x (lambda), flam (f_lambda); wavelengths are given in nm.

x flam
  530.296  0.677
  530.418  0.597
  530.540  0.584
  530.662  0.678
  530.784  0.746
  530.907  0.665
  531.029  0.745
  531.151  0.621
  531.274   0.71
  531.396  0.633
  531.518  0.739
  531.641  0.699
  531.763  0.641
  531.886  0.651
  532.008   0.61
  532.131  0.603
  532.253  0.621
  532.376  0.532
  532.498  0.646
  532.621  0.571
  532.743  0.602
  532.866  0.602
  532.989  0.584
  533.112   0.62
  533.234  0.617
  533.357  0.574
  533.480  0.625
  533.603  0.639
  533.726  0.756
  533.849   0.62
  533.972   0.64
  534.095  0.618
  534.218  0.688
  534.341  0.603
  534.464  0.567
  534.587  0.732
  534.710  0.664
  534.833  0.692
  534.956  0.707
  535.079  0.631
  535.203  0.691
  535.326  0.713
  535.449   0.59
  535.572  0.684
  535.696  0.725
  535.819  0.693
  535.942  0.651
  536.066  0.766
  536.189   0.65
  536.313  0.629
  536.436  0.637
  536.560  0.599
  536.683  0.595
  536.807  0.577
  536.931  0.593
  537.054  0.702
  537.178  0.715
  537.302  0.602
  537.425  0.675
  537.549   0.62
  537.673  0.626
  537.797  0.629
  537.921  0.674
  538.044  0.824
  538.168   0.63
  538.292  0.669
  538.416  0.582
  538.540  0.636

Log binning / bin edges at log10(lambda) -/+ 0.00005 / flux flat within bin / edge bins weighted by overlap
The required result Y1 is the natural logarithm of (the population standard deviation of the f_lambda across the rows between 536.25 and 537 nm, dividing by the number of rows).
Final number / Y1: -3.86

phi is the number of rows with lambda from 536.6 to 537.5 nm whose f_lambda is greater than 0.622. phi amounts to 3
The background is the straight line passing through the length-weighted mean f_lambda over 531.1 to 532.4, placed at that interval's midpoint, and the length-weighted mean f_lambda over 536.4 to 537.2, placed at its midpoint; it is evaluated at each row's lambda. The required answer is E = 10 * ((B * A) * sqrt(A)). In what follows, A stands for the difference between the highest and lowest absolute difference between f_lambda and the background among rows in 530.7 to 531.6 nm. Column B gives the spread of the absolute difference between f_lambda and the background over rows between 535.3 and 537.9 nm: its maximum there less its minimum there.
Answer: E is 0.033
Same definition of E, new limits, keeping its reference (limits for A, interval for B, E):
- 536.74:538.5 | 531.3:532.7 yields 0.095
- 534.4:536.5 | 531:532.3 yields 0.047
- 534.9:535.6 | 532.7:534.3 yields 0.026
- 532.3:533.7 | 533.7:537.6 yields 0.049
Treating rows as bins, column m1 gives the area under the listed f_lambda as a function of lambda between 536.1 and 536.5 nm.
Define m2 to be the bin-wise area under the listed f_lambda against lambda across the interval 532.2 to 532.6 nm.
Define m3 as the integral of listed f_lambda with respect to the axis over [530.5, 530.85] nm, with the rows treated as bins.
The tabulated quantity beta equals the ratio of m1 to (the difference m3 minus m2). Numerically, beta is -99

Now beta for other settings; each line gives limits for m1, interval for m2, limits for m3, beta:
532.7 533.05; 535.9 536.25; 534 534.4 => 16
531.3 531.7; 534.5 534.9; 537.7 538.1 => 56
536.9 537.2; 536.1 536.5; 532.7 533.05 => -4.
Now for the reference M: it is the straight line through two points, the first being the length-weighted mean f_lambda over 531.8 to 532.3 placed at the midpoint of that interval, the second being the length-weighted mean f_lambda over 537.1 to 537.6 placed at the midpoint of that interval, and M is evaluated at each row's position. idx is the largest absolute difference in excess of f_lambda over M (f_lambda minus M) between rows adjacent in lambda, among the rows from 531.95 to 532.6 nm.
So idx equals 0.113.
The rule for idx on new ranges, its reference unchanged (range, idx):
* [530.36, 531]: 0.093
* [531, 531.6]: 0.125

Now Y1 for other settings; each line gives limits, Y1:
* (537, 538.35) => -2.82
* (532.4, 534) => -3.10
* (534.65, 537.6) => -2.99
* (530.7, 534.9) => -2.88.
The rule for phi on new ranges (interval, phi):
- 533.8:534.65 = 3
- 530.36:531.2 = 4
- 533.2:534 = 4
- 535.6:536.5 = 7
